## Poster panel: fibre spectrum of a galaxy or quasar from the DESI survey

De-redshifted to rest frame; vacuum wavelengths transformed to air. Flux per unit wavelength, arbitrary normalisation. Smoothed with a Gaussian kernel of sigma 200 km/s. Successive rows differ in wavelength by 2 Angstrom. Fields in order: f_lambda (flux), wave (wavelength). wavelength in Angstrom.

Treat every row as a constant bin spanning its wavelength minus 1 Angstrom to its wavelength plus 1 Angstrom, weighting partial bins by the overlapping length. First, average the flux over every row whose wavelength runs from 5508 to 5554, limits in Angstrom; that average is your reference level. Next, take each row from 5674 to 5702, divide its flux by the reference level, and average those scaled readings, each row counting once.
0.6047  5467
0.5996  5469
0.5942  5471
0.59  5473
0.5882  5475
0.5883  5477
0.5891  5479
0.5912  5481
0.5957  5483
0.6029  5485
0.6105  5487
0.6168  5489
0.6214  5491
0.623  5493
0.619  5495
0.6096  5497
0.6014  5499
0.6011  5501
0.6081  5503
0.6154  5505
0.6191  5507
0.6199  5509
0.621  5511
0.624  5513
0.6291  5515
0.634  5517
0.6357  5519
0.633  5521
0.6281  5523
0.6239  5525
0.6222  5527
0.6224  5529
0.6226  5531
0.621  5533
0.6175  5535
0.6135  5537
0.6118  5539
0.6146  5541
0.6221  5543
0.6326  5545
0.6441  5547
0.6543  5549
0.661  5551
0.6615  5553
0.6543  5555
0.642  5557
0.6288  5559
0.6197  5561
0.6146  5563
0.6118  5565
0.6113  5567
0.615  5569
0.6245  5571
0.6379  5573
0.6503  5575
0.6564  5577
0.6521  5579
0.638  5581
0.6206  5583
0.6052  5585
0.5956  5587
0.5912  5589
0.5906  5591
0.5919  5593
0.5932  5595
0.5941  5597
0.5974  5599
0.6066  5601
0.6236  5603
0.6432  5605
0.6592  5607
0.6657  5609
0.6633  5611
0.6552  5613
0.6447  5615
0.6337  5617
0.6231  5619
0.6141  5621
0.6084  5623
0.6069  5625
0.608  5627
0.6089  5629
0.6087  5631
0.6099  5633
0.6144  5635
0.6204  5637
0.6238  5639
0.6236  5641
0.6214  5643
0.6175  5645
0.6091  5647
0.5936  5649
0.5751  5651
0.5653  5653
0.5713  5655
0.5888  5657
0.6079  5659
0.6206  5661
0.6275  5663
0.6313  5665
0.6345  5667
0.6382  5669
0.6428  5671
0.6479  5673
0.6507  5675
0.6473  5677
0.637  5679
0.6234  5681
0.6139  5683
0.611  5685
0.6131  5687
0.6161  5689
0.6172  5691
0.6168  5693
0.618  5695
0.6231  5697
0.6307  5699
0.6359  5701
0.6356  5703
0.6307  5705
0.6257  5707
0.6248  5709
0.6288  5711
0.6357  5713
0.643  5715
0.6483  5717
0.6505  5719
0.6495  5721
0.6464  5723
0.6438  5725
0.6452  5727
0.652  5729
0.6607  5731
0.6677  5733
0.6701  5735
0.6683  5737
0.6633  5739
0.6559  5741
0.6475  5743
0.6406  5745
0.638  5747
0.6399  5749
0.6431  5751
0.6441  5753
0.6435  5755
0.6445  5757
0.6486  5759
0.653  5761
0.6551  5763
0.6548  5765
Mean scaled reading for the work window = 0.99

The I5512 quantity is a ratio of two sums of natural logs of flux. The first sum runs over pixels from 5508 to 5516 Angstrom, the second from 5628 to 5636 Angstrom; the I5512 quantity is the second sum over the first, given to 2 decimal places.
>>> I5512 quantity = 1.04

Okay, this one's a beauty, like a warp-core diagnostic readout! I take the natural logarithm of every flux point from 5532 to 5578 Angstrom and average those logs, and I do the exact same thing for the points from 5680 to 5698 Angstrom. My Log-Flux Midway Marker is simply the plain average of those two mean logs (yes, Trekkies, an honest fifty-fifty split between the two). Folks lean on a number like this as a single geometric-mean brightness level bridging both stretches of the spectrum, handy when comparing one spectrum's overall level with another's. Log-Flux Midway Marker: -0.472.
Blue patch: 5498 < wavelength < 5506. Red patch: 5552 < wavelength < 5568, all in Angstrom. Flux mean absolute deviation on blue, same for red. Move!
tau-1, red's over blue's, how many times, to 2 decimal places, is 3.16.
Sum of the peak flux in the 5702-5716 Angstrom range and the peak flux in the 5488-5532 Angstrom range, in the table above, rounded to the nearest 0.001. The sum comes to 1.279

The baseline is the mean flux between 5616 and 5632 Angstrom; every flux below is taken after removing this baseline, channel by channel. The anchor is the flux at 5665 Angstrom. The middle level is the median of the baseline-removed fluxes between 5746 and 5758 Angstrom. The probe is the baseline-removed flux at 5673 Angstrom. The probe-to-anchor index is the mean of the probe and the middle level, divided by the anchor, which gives 1.8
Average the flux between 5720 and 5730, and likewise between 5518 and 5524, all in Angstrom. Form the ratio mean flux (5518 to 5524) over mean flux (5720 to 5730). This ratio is 0.98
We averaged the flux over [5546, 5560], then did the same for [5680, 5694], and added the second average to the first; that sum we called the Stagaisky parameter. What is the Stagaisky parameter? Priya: 1.27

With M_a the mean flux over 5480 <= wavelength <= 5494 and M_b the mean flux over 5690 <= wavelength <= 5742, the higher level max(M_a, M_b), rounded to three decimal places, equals 0.642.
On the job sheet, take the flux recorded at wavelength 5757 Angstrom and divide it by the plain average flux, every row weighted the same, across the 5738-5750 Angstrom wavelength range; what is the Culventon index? 1.00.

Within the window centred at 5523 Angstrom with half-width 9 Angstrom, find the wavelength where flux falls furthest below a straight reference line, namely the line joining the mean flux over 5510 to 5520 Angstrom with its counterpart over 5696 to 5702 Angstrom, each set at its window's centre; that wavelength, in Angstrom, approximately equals 5527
